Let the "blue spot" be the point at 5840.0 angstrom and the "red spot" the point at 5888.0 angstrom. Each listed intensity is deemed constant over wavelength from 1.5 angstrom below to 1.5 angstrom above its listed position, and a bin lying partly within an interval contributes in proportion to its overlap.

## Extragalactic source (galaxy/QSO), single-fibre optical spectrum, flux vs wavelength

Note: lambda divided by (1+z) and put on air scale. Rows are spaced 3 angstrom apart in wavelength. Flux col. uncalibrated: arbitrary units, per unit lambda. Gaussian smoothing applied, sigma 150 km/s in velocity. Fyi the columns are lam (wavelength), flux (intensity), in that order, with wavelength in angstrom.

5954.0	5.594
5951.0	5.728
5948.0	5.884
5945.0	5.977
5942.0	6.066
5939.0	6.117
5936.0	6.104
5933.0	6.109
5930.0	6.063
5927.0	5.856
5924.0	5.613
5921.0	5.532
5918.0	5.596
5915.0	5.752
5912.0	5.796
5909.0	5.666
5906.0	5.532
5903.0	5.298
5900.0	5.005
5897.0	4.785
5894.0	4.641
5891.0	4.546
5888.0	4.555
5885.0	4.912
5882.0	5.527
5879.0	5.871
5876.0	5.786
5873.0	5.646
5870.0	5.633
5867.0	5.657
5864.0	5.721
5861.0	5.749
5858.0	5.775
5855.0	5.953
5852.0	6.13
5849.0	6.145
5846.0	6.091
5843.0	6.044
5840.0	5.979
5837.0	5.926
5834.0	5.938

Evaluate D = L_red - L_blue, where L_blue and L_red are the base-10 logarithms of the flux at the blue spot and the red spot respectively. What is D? -0.118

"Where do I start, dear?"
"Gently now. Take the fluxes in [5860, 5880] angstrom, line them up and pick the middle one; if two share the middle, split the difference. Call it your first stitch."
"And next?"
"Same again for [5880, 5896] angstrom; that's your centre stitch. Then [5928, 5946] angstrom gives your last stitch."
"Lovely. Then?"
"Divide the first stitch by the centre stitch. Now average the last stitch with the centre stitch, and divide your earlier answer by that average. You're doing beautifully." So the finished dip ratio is 0.230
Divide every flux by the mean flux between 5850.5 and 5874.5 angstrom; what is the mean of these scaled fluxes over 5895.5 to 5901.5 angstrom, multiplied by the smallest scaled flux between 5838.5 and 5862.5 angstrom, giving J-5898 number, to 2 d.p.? 0.84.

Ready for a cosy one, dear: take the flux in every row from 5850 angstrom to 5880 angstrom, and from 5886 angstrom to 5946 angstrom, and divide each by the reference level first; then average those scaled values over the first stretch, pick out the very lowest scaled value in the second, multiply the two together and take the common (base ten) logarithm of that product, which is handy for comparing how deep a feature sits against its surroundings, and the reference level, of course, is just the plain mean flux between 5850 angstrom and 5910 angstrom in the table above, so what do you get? -0.05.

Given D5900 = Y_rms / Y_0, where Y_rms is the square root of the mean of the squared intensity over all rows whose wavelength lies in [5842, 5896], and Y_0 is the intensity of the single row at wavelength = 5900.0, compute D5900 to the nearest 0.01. 1.12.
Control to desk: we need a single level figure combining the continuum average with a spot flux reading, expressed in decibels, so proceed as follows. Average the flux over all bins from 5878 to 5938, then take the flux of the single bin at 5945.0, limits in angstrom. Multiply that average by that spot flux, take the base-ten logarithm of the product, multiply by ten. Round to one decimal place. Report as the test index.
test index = 15.1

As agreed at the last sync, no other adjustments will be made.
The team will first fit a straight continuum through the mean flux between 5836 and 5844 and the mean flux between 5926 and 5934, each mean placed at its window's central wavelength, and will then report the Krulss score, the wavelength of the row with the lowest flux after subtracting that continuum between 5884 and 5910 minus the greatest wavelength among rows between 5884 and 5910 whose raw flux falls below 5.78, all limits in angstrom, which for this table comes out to -18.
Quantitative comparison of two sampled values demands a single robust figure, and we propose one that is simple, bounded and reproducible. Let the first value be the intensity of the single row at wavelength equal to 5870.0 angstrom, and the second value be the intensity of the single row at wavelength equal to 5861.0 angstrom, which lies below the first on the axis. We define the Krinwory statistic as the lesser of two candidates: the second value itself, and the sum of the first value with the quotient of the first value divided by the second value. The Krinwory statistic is 5.7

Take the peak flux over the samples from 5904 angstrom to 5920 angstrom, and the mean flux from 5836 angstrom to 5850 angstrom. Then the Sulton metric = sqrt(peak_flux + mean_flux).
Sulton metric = 3.44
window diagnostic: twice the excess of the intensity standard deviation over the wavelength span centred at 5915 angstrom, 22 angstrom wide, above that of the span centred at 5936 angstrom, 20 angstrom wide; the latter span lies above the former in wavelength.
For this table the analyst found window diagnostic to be 0.02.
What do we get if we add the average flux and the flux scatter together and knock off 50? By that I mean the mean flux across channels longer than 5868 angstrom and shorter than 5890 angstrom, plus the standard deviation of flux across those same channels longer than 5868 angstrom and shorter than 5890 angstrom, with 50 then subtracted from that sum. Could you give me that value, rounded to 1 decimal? -44.1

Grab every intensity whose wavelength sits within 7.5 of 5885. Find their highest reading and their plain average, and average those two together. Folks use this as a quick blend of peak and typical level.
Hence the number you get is 5.5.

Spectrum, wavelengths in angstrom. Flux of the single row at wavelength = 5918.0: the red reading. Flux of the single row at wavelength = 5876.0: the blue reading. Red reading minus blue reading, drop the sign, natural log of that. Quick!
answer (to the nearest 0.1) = -1.7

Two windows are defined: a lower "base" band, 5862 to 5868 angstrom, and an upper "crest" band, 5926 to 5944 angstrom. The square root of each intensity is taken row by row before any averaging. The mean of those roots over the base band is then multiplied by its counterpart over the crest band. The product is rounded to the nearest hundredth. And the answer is 5.87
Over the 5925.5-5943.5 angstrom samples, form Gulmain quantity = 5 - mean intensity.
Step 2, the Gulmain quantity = -1.1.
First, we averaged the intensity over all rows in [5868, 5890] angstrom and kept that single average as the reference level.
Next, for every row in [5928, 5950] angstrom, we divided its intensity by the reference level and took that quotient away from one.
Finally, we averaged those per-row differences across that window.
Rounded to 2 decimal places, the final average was -0.12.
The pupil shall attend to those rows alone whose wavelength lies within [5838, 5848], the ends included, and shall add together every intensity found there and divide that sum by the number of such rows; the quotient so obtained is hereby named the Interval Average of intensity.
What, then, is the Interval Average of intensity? 6.04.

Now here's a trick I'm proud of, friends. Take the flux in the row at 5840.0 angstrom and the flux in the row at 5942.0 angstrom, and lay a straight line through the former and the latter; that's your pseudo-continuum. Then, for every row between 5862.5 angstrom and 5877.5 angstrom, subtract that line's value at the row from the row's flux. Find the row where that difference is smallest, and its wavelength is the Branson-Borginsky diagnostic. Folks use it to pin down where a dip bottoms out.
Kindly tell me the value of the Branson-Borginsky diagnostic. 5870.0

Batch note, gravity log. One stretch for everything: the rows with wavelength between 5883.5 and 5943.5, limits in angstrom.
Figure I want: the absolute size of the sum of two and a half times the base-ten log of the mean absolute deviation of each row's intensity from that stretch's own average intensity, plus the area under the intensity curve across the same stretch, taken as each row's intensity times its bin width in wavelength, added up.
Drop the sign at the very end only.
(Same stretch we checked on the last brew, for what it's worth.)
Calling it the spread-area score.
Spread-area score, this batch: 328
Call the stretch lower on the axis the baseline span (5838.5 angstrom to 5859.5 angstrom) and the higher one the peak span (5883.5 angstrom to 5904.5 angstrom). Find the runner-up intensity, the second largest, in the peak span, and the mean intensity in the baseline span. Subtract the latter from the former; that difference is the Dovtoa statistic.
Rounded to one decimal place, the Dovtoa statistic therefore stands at -1.0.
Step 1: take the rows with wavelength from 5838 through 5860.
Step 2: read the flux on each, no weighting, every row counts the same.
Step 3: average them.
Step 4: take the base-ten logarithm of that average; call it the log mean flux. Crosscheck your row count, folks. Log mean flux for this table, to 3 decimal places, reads 0.779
